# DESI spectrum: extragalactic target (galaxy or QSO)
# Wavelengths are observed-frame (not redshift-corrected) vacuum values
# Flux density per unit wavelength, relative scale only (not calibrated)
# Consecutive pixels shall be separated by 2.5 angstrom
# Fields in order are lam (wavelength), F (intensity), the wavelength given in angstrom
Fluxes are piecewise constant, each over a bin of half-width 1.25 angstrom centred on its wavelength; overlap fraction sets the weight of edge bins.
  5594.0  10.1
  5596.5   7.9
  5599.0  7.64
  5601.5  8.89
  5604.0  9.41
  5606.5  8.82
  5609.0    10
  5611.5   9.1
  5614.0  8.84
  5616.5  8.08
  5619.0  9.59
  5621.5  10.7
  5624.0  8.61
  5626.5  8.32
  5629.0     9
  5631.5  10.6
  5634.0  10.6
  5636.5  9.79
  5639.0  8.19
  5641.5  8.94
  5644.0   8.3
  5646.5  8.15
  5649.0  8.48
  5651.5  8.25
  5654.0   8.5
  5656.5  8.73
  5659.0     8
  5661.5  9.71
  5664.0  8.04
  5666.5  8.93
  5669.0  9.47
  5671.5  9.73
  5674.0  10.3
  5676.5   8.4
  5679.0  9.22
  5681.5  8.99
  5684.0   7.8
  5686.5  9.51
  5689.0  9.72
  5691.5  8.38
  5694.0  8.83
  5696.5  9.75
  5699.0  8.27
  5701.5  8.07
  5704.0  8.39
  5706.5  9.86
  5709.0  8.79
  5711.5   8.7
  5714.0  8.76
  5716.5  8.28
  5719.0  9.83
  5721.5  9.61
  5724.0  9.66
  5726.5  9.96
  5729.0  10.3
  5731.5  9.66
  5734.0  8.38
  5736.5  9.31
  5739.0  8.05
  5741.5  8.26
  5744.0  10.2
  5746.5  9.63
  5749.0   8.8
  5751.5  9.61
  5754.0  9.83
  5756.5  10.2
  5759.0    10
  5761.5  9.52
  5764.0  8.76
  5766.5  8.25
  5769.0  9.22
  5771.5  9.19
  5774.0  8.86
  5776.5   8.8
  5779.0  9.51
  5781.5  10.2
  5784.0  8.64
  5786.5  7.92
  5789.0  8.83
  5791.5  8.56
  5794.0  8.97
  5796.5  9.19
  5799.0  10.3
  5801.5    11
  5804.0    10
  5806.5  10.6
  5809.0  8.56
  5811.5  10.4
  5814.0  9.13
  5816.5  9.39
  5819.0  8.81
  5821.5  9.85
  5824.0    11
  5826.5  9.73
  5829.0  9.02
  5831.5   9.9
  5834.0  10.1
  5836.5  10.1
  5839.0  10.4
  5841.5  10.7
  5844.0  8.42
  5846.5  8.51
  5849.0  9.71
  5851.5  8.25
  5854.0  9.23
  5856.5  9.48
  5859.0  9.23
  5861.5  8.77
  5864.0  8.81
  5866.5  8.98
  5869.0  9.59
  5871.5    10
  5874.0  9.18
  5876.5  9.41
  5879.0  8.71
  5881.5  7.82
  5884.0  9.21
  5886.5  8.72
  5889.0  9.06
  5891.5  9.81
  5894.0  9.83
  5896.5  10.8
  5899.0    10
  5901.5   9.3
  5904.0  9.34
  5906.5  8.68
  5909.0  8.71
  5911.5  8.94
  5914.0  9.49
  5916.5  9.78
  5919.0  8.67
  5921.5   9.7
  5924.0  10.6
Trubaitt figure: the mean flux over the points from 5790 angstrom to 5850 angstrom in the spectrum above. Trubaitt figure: 9.7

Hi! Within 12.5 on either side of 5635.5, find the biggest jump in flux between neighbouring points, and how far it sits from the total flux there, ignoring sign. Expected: 88.9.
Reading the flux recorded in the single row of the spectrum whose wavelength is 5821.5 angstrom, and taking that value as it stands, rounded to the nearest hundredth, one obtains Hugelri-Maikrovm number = 9.85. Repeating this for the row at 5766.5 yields 8.25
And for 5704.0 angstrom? 8.39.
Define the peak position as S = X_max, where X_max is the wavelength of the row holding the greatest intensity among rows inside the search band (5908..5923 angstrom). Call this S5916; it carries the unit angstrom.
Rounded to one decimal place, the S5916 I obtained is 5916.5 angstrom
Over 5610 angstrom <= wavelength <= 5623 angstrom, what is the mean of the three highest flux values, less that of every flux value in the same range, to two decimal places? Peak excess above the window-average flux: 0.53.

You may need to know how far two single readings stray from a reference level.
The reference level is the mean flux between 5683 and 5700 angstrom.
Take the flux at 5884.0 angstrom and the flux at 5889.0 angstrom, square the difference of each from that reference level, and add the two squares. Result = 0.1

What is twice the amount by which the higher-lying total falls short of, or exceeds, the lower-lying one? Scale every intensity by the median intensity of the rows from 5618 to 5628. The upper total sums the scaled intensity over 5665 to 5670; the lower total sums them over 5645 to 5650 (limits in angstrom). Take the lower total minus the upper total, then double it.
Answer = -0.39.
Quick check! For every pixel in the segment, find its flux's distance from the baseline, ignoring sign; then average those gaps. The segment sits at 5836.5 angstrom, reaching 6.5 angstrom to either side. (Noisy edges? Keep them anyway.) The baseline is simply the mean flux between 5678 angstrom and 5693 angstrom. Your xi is 1.3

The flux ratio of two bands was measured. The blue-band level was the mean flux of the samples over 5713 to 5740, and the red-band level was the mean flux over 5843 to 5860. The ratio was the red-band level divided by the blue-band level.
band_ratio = 0.97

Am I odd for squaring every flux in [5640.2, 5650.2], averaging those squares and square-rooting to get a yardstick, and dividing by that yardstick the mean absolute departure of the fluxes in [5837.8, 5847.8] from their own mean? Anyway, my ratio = 0.123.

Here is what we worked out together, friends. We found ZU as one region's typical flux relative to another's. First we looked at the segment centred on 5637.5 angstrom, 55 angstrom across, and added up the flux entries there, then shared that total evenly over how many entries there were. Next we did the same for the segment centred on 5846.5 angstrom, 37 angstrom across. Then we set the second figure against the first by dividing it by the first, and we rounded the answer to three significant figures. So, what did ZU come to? 1.05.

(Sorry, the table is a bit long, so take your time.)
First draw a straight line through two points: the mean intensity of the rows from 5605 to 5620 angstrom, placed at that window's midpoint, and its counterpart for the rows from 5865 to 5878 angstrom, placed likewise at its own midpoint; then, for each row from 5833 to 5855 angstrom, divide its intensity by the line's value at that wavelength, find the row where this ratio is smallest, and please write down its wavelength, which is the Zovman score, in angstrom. 5851.5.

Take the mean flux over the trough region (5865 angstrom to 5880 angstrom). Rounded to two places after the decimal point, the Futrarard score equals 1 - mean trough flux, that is -8.31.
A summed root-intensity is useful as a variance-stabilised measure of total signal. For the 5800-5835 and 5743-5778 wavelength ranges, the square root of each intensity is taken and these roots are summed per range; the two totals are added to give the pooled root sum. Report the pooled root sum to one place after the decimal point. 86.6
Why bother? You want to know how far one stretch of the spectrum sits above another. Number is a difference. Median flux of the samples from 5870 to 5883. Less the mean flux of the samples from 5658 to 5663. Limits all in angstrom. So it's 0.3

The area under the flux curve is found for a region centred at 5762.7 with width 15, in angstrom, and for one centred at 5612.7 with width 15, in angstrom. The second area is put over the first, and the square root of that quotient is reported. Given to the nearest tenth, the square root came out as 1.0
